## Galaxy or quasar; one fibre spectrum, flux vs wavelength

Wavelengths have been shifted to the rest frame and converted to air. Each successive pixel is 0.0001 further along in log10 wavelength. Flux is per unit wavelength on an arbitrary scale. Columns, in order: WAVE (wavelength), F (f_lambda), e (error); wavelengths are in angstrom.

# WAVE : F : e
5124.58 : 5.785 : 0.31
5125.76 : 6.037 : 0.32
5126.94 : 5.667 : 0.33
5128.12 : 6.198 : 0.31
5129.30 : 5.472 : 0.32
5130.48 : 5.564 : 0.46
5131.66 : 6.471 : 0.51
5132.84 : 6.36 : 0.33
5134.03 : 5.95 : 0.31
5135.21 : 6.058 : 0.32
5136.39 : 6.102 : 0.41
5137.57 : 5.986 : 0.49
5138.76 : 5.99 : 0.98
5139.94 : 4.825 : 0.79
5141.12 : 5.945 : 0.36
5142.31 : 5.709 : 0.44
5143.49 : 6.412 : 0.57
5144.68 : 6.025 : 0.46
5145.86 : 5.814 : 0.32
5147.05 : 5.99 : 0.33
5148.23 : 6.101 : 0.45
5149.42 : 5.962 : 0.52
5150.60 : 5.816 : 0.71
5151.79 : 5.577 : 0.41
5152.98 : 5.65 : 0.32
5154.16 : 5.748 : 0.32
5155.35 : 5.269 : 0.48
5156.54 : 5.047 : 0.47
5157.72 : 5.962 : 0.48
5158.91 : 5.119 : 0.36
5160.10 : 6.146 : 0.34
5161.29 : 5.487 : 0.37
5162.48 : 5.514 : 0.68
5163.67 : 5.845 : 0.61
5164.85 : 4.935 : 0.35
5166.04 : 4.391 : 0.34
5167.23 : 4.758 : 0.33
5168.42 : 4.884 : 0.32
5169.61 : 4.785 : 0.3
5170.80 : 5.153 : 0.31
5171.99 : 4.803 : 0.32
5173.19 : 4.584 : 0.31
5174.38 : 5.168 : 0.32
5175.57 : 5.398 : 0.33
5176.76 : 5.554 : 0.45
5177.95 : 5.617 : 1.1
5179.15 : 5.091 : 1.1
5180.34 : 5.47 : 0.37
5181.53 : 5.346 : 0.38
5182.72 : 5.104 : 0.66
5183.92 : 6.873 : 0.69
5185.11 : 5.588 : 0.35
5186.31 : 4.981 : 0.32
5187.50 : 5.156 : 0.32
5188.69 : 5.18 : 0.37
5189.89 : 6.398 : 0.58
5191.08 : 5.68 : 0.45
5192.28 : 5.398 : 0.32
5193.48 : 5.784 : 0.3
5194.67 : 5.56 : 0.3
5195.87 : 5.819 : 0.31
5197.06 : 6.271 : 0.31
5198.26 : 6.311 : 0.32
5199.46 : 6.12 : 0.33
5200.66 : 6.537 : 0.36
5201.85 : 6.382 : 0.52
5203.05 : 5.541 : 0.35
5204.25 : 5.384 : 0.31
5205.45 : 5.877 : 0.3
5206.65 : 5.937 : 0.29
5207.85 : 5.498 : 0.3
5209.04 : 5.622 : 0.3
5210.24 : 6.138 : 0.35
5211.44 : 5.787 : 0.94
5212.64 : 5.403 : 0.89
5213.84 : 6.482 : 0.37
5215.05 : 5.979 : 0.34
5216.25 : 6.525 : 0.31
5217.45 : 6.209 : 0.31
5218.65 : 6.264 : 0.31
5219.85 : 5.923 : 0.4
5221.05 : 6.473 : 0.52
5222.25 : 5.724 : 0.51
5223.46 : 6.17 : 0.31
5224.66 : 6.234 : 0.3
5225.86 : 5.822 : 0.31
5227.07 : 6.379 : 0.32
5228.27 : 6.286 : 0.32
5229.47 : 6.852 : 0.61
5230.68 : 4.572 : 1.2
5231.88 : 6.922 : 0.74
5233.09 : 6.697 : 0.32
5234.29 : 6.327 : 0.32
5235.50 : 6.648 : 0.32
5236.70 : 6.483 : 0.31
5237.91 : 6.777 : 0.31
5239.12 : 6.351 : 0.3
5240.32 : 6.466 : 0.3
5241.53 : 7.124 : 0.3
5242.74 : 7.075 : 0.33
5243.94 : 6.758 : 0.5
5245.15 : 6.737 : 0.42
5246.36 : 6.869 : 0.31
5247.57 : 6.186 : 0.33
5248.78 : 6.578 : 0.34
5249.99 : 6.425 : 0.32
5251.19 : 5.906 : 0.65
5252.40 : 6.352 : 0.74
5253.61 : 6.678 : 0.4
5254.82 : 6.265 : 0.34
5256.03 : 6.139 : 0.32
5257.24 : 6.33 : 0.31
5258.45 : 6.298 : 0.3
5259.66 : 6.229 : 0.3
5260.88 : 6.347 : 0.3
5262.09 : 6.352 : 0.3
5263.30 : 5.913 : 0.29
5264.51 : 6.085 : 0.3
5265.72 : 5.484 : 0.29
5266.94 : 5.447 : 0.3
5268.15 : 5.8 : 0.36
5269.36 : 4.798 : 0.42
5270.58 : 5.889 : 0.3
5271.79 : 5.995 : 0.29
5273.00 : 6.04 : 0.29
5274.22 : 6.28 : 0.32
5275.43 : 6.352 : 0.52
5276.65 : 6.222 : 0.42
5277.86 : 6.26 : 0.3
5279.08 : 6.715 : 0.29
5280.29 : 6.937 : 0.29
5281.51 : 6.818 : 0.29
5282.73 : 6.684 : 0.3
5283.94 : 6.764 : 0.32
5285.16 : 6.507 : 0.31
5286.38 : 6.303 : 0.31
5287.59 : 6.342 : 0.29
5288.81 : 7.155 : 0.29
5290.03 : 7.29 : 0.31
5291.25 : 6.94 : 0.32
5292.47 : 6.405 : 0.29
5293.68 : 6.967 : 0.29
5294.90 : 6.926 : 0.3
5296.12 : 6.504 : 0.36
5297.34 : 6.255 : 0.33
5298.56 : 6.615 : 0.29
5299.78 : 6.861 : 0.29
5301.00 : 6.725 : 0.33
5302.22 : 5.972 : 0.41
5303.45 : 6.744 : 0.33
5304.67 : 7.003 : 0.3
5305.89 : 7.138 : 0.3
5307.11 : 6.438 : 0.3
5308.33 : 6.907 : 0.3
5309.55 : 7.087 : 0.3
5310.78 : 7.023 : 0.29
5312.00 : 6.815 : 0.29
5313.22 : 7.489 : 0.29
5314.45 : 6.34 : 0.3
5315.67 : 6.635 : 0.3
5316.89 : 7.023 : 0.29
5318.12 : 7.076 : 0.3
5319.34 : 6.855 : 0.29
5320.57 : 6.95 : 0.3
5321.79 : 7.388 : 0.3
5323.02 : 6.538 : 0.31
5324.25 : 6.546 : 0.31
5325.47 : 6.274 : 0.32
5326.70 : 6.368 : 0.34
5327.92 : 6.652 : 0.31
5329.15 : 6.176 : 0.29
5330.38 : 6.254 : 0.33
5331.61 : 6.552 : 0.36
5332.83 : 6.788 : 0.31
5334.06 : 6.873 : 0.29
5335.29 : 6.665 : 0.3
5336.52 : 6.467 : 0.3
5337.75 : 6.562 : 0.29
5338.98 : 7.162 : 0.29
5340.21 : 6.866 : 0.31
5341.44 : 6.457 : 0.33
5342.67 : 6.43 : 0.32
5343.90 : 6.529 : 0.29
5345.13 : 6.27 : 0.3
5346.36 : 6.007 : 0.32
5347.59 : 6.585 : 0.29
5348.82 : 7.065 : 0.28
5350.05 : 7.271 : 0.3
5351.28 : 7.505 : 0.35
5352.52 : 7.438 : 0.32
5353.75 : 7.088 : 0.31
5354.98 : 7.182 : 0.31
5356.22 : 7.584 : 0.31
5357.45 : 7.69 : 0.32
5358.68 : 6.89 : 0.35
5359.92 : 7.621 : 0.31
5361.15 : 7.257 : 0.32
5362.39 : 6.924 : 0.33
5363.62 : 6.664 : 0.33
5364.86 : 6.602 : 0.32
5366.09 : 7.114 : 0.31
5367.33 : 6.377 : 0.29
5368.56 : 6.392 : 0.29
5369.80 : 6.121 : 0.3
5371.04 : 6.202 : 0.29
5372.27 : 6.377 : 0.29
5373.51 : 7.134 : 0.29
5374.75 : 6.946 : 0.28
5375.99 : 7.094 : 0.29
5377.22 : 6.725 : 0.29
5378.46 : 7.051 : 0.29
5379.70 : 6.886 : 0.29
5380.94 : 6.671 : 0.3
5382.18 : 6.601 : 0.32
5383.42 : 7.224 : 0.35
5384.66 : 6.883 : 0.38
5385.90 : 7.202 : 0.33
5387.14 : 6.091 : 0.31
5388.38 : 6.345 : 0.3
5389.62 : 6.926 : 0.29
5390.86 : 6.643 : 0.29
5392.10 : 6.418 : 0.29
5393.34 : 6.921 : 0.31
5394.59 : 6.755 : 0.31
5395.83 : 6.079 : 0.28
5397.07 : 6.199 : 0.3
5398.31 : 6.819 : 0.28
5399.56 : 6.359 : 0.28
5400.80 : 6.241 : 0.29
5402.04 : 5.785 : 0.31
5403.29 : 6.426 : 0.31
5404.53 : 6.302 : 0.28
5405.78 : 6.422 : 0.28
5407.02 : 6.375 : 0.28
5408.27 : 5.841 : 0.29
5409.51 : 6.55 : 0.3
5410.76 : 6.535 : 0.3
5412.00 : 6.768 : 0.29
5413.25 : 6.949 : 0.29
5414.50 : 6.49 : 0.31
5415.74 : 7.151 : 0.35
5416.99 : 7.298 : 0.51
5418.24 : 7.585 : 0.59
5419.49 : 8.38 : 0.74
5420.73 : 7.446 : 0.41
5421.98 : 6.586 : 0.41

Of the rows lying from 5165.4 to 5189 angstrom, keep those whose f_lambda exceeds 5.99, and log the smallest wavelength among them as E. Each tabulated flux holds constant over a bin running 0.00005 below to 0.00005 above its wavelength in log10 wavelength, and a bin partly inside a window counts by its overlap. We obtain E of 5183.92 angstrom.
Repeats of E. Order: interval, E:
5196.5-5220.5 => 5197.06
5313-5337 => 5313.22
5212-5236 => 5213.84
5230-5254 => 5231.88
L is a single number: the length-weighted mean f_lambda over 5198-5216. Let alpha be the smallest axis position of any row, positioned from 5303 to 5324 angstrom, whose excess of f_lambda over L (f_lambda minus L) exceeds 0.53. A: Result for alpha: 5303.45 angstrom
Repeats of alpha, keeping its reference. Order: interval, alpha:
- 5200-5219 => 5200.66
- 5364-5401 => 5364.86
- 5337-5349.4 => 5337.75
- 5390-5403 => 5390.86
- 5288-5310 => 5288.81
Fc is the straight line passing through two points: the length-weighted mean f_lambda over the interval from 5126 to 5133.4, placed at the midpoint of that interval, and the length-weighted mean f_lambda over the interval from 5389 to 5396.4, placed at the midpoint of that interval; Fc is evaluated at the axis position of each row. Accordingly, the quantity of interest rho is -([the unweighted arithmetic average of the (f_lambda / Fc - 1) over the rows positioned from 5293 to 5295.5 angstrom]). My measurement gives -0.09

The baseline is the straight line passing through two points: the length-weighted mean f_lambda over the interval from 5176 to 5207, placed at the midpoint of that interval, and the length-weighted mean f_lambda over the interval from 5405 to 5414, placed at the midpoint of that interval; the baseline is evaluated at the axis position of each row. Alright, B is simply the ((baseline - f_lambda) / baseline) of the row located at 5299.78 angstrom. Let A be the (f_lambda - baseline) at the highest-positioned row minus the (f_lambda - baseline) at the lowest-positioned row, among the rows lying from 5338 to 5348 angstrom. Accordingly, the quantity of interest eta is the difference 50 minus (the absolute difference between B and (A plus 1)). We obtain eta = 49.5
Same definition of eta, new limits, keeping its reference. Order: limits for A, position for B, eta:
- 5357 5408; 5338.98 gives 49.7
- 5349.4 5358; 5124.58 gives 48.6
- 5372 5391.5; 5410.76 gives 48.8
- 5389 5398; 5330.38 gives 49.7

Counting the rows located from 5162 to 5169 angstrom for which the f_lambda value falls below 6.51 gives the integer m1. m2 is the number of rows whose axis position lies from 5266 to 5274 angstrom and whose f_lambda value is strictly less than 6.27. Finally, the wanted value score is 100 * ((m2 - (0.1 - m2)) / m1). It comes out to 198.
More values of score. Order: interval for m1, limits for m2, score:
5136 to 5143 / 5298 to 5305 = 32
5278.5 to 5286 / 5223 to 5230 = 590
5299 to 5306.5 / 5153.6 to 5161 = 1190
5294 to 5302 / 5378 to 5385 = -5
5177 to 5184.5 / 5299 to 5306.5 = 38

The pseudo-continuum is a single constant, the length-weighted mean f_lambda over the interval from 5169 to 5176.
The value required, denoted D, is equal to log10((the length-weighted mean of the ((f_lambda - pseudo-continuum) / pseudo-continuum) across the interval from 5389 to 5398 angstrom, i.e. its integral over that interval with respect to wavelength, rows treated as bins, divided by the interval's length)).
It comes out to -0.491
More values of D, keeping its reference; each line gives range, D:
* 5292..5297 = -0.461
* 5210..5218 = -0.654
